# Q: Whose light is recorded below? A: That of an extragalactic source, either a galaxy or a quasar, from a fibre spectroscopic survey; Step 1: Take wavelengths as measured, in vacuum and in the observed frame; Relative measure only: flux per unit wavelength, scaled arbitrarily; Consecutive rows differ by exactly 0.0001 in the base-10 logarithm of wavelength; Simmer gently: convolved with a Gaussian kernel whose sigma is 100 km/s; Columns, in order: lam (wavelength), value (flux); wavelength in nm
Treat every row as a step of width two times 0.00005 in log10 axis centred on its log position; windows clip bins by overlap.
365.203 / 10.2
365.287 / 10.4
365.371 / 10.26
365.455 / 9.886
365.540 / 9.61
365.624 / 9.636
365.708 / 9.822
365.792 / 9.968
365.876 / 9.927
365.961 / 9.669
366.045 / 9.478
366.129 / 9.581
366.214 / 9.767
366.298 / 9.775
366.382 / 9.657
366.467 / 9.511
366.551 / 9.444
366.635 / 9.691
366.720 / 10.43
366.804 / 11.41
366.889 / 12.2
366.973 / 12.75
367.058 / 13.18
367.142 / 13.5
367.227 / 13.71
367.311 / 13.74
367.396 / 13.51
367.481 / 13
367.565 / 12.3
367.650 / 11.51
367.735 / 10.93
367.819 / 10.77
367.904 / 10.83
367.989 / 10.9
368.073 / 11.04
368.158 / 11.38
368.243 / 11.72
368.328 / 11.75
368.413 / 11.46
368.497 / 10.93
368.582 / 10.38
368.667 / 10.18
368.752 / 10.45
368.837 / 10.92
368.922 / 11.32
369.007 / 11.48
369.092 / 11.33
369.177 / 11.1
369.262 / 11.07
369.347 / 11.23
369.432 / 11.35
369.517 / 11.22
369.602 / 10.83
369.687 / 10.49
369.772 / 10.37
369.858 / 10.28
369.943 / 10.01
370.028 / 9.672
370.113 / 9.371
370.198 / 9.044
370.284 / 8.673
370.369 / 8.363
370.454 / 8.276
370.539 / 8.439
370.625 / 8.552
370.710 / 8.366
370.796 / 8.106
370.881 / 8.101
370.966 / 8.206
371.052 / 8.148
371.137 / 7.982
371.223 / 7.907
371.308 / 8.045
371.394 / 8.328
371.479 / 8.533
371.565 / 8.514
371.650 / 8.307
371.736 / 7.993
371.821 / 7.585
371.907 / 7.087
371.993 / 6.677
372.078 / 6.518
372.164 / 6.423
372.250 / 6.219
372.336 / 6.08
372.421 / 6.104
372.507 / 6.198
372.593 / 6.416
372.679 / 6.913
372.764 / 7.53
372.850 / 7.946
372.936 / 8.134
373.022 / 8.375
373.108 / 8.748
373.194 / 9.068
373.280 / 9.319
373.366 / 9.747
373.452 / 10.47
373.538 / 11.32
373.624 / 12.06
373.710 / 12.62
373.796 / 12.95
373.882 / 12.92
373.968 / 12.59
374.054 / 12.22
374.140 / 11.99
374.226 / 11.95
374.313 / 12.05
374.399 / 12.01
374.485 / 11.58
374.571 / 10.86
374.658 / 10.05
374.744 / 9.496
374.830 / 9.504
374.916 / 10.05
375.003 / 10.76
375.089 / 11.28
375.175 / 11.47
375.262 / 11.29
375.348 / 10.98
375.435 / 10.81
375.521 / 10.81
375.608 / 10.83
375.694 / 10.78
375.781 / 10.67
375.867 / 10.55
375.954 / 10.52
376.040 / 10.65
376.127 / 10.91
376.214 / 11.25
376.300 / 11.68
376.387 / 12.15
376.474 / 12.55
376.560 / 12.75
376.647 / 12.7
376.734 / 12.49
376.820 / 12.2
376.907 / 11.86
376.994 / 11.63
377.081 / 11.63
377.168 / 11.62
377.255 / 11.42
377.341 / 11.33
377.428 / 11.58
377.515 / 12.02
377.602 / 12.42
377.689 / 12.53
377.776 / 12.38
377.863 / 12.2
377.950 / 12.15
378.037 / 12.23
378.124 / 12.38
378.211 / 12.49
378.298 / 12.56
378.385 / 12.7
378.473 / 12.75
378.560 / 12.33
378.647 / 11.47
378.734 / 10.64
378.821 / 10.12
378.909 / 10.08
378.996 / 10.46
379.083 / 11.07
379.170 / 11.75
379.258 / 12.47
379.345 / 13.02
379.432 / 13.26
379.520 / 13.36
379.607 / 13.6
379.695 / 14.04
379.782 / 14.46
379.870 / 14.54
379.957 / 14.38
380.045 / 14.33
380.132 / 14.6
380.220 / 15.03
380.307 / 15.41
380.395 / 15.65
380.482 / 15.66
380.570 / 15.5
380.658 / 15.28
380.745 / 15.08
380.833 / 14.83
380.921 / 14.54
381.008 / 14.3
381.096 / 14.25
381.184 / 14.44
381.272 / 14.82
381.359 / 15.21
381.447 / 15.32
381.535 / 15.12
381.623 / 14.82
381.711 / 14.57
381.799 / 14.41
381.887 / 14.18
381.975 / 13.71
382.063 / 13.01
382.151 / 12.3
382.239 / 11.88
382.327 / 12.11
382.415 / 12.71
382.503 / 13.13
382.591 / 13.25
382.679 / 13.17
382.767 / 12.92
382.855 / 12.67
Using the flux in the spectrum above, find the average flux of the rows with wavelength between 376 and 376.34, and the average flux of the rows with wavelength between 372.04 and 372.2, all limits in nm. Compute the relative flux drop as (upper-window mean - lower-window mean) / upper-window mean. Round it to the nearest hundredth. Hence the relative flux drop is 0.42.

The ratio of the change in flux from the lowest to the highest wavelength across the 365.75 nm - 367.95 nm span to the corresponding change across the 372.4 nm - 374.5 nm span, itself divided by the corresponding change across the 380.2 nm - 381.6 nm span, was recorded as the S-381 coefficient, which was 1.7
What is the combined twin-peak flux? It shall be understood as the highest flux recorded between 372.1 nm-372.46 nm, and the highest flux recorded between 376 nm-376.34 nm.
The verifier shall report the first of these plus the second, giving 18.1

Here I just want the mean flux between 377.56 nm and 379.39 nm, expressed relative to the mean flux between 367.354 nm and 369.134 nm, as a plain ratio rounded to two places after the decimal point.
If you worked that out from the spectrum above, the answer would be 1.05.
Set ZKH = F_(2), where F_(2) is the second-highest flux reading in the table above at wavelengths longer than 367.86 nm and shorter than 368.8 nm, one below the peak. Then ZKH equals 11.72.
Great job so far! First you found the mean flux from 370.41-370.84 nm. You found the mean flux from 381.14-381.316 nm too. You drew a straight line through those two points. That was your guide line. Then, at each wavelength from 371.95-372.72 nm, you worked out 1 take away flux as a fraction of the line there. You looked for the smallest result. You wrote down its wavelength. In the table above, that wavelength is 371.993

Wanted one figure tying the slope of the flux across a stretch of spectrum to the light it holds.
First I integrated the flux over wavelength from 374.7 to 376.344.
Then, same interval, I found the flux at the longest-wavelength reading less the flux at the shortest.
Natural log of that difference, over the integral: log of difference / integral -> 0.04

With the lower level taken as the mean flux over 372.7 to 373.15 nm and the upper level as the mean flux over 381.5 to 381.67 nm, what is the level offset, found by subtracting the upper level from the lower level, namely -6.8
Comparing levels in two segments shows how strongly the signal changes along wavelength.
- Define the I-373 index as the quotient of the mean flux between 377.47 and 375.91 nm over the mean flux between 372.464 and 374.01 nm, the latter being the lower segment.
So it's 1.22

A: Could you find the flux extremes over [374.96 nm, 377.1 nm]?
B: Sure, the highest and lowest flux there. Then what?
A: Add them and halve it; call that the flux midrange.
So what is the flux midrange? 11.6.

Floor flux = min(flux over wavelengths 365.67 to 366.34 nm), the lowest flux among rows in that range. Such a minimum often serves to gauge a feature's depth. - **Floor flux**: 9.478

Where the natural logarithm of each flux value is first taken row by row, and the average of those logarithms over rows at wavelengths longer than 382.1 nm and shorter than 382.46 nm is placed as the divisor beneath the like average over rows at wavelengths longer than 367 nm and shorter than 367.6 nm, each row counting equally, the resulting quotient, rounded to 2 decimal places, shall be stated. 1.03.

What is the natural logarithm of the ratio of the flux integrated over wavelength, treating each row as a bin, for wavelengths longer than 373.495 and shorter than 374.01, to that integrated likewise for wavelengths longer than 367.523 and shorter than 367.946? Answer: 0.3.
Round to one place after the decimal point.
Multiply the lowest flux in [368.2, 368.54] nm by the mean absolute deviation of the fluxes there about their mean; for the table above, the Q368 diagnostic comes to 3.0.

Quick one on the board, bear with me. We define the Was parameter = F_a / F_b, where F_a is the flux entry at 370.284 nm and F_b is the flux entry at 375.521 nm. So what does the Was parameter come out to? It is 0.80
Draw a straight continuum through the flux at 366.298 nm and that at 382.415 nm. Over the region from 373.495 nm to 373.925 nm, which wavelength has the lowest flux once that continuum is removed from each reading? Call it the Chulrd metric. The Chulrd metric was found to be 373.538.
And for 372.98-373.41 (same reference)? 373.022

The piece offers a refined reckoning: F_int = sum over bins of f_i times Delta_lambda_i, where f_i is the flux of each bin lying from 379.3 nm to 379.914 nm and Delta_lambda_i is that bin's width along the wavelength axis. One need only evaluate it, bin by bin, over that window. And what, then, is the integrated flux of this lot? 8.4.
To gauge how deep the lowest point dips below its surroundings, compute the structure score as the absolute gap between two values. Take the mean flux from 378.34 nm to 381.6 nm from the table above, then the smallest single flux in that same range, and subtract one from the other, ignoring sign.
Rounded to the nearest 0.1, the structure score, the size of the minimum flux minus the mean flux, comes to 3.6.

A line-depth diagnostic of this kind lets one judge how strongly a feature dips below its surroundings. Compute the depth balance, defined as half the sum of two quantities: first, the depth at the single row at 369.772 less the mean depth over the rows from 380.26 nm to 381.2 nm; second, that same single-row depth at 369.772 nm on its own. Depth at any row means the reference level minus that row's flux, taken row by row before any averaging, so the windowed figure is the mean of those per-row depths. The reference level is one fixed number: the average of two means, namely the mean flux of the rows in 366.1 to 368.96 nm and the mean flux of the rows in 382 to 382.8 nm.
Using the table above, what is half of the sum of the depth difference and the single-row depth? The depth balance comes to 3.1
